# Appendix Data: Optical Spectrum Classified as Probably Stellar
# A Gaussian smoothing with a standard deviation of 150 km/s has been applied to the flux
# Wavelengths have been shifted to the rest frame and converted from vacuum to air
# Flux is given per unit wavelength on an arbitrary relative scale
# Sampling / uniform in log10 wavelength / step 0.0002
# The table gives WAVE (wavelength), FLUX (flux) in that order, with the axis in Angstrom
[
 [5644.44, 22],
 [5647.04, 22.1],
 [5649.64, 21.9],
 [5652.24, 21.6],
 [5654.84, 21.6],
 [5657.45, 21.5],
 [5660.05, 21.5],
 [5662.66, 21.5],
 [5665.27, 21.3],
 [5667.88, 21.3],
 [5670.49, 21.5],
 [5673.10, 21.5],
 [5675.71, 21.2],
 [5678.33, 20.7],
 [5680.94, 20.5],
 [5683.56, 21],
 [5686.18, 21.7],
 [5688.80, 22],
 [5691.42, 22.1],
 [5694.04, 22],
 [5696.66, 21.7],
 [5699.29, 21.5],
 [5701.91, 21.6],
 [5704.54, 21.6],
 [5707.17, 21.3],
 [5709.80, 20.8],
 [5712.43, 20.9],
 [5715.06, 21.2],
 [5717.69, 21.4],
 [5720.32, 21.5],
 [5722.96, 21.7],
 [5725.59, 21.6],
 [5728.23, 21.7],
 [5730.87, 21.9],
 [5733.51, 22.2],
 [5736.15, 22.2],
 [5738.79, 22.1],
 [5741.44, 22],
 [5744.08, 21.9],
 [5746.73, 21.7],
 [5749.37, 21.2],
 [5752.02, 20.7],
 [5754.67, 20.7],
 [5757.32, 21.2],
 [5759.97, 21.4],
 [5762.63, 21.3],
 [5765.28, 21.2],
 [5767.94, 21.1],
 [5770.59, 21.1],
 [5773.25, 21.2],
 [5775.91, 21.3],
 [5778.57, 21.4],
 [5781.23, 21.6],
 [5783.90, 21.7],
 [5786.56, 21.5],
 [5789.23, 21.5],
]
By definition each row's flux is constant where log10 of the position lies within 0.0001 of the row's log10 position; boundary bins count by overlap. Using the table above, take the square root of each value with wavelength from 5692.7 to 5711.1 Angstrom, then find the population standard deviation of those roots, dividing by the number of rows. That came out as 0.037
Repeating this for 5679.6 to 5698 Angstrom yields 0.060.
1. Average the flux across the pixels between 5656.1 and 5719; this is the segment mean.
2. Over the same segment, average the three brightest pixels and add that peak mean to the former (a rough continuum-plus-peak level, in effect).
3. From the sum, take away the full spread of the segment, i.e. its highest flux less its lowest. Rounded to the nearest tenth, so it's 41.8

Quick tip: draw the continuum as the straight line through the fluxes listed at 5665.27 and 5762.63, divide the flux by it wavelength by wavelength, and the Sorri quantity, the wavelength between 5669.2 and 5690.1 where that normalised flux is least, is 5680.94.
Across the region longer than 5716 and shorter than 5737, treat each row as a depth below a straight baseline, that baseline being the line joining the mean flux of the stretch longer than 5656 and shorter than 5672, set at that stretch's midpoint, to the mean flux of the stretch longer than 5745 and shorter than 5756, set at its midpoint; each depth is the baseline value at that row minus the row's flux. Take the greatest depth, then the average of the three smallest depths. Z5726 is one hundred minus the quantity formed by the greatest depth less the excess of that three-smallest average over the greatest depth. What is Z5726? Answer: 99.4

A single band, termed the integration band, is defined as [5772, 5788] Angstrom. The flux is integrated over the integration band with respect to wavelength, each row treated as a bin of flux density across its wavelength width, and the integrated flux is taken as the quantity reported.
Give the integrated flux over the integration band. 343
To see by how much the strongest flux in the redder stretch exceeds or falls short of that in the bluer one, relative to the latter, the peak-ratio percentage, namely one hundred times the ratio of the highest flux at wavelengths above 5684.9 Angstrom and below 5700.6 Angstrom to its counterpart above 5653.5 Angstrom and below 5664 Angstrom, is 102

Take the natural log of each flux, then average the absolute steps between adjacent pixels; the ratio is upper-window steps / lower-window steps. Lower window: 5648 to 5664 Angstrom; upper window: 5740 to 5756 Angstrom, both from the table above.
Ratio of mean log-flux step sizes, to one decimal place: 3.3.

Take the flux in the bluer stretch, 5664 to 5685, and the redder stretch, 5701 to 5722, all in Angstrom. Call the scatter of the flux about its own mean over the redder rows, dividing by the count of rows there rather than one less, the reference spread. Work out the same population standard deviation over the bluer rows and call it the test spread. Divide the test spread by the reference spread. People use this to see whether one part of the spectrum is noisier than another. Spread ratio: 1.20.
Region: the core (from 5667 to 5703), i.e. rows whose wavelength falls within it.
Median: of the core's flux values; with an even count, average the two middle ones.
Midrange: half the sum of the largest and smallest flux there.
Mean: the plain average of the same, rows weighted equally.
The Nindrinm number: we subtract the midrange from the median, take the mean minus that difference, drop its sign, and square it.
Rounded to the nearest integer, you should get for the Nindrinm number 452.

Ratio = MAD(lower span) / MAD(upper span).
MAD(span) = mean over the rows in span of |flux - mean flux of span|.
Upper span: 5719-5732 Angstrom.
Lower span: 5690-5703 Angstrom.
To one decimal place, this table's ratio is 2.1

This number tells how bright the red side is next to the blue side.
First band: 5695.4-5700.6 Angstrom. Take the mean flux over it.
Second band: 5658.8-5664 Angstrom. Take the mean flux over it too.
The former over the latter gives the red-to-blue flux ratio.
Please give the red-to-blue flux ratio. 1.00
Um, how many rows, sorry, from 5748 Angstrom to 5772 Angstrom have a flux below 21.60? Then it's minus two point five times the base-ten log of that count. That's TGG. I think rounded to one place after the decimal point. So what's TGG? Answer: -2.4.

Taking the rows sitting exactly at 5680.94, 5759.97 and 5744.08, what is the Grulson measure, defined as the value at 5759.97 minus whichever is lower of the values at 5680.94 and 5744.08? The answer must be 0.9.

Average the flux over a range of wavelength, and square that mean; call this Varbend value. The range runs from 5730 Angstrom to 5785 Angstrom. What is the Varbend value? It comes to 461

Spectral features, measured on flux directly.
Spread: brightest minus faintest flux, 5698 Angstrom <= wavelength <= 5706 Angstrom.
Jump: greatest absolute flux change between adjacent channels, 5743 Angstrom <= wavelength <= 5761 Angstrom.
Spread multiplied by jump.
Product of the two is 0.05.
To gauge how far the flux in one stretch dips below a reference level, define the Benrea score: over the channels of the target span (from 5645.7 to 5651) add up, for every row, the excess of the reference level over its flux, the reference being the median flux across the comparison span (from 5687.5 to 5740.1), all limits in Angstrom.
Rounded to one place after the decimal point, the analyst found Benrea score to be -0.7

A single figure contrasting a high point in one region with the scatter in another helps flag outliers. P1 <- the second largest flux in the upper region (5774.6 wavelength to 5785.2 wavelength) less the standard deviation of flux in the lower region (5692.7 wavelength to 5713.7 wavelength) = 21.2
